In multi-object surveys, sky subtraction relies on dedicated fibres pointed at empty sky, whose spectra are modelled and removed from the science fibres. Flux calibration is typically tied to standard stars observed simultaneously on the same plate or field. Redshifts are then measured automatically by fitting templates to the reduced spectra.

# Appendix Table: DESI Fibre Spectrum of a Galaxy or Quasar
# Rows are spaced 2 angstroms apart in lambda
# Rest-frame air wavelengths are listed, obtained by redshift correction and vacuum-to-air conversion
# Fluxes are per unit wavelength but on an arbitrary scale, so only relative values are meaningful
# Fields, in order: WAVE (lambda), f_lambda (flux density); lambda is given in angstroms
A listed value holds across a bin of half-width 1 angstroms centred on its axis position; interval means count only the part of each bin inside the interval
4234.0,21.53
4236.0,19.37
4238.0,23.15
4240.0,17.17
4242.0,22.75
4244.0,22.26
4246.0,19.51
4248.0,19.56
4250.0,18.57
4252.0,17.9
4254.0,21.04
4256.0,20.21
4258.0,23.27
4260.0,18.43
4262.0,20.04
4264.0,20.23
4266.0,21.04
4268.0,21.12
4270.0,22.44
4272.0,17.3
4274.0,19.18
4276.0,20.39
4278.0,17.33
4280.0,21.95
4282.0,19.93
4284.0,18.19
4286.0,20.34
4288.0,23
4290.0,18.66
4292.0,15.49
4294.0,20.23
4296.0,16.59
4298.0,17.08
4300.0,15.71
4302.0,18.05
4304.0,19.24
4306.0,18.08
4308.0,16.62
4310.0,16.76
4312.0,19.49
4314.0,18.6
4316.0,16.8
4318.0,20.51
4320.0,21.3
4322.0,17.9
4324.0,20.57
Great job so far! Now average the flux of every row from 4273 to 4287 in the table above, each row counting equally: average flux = 19.6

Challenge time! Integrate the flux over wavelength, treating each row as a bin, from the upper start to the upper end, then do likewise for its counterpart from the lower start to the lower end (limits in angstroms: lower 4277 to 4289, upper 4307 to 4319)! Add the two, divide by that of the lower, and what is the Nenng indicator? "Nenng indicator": 1.90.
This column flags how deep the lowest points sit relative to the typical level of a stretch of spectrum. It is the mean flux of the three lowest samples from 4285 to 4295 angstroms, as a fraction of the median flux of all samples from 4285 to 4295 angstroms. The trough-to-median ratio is 0.90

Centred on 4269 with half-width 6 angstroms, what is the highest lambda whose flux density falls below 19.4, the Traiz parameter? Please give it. 4274.0 angstroms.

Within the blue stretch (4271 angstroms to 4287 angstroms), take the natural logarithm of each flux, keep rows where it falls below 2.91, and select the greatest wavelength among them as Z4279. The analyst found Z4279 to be 4284.0 angstroms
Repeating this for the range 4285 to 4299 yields 4298.0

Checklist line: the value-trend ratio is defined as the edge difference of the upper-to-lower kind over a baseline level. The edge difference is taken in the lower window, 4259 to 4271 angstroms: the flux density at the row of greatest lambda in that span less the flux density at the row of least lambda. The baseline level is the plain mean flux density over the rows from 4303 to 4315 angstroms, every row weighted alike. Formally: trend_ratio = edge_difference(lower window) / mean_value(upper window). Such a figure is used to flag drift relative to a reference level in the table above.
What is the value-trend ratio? 0.22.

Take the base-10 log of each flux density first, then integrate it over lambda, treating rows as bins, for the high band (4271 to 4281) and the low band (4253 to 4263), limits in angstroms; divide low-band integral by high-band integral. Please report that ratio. 1.02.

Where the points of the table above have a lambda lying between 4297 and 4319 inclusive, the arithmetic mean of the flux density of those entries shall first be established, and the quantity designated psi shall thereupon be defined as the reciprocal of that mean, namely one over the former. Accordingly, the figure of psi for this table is 0.056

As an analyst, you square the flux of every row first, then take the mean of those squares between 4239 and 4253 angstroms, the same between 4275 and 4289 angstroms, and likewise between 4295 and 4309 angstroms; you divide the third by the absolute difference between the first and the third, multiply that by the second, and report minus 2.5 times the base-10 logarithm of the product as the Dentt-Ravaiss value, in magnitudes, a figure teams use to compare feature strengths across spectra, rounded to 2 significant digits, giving -7.9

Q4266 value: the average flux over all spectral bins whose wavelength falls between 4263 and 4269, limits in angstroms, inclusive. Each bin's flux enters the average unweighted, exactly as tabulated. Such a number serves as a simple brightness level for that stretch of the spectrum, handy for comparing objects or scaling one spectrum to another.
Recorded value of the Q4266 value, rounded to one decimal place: 20.8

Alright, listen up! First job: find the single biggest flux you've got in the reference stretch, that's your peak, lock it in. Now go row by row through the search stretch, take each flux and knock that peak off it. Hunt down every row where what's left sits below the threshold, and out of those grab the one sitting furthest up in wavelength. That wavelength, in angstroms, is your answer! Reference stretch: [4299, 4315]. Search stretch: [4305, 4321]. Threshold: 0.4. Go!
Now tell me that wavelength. 4316.0 angstroms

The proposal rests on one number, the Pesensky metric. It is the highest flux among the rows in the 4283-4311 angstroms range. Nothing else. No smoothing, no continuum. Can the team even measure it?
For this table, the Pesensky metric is 23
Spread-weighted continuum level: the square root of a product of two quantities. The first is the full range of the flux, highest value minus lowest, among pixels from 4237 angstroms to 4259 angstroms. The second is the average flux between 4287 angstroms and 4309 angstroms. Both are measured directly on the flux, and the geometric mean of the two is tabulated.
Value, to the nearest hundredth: 10.50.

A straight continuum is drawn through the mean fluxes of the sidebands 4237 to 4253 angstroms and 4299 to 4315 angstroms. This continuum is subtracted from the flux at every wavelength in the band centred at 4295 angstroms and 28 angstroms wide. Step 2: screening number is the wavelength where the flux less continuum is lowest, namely 4292.0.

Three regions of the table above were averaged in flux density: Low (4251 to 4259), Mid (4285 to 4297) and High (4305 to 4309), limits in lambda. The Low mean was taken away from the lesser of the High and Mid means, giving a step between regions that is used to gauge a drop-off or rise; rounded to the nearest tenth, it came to -3.3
